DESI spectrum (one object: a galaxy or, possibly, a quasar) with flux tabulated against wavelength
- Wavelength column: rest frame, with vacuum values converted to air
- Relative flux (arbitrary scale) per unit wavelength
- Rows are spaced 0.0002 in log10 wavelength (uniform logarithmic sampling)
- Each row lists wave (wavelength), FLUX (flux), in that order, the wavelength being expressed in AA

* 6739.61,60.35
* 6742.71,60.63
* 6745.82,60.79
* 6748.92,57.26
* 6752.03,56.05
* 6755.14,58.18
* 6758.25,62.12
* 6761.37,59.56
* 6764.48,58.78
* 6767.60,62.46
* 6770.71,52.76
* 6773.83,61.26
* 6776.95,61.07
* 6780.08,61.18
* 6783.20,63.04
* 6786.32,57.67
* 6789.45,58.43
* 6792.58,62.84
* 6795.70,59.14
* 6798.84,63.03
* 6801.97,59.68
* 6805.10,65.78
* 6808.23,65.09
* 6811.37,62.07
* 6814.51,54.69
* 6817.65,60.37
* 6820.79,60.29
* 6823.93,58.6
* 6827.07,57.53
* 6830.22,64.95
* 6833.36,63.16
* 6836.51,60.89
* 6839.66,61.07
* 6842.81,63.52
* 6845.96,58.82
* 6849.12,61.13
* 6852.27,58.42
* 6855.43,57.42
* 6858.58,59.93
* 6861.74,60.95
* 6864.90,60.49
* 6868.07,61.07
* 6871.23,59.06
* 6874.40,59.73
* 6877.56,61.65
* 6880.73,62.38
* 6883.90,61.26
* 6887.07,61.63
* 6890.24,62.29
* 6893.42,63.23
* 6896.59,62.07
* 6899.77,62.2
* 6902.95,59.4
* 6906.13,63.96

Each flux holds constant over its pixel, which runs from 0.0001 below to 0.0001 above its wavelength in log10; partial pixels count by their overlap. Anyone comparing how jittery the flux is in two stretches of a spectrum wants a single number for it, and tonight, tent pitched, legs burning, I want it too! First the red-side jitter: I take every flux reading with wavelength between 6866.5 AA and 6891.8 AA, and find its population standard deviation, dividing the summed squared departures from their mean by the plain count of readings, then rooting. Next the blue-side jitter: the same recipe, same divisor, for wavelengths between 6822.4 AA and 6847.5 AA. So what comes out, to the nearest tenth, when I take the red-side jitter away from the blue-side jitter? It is 1.4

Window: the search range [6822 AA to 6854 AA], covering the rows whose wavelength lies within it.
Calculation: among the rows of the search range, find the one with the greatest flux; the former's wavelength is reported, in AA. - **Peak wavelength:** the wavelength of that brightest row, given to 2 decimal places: 6830.22 AA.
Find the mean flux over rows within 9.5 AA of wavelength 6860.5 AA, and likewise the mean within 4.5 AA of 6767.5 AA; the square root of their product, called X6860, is 58.9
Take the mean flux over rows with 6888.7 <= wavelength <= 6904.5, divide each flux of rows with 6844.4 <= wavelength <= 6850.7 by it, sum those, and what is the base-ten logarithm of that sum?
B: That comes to 0.288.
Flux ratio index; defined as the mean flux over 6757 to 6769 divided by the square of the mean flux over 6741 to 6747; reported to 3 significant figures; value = 0.0165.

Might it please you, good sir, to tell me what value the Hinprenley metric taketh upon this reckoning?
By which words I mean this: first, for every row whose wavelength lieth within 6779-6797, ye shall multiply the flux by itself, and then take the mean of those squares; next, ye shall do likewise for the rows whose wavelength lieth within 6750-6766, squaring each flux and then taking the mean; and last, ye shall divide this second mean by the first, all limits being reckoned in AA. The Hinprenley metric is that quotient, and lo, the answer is 0.95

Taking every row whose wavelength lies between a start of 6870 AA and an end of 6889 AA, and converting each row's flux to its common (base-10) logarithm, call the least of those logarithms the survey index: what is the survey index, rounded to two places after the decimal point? 1.77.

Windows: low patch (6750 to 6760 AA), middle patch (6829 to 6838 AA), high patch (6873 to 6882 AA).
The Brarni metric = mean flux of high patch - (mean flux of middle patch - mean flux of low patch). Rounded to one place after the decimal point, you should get 57.0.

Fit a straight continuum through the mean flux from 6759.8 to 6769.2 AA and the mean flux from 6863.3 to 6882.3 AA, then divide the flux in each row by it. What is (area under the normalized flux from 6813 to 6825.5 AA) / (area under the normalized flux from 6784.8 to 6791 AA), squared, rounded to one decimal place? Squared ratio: 4.1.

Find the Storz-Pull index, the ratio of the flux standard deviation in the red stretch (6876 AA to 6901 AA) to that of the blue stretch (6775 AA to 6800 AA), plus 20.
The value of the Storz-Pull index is 20.3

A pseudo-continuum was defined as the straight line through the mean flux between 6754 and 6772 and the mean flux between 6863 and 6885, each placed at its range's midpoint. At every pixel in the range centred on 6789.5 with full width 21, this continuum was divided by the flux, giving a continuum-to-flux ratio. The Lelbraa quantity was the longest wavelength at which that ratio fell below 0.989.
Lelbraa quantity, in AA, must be 6798.84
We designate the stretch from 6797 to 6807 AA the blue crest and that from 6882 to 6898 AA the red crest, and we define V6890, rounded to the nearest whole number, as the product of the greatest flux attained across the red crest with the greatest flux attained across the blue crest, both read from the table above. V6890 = 4159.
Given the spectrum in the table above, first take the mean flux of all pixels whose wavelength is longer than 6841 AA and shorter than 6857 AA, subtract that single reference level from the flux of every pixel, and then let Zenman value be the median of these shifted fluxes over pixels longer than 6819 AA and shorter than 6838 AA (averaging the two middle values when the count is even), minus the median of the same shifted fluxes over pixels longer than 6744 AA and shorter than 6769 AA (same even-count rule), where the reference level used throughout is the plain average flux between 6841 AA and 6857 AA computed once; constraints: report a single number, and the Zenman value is 1.4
